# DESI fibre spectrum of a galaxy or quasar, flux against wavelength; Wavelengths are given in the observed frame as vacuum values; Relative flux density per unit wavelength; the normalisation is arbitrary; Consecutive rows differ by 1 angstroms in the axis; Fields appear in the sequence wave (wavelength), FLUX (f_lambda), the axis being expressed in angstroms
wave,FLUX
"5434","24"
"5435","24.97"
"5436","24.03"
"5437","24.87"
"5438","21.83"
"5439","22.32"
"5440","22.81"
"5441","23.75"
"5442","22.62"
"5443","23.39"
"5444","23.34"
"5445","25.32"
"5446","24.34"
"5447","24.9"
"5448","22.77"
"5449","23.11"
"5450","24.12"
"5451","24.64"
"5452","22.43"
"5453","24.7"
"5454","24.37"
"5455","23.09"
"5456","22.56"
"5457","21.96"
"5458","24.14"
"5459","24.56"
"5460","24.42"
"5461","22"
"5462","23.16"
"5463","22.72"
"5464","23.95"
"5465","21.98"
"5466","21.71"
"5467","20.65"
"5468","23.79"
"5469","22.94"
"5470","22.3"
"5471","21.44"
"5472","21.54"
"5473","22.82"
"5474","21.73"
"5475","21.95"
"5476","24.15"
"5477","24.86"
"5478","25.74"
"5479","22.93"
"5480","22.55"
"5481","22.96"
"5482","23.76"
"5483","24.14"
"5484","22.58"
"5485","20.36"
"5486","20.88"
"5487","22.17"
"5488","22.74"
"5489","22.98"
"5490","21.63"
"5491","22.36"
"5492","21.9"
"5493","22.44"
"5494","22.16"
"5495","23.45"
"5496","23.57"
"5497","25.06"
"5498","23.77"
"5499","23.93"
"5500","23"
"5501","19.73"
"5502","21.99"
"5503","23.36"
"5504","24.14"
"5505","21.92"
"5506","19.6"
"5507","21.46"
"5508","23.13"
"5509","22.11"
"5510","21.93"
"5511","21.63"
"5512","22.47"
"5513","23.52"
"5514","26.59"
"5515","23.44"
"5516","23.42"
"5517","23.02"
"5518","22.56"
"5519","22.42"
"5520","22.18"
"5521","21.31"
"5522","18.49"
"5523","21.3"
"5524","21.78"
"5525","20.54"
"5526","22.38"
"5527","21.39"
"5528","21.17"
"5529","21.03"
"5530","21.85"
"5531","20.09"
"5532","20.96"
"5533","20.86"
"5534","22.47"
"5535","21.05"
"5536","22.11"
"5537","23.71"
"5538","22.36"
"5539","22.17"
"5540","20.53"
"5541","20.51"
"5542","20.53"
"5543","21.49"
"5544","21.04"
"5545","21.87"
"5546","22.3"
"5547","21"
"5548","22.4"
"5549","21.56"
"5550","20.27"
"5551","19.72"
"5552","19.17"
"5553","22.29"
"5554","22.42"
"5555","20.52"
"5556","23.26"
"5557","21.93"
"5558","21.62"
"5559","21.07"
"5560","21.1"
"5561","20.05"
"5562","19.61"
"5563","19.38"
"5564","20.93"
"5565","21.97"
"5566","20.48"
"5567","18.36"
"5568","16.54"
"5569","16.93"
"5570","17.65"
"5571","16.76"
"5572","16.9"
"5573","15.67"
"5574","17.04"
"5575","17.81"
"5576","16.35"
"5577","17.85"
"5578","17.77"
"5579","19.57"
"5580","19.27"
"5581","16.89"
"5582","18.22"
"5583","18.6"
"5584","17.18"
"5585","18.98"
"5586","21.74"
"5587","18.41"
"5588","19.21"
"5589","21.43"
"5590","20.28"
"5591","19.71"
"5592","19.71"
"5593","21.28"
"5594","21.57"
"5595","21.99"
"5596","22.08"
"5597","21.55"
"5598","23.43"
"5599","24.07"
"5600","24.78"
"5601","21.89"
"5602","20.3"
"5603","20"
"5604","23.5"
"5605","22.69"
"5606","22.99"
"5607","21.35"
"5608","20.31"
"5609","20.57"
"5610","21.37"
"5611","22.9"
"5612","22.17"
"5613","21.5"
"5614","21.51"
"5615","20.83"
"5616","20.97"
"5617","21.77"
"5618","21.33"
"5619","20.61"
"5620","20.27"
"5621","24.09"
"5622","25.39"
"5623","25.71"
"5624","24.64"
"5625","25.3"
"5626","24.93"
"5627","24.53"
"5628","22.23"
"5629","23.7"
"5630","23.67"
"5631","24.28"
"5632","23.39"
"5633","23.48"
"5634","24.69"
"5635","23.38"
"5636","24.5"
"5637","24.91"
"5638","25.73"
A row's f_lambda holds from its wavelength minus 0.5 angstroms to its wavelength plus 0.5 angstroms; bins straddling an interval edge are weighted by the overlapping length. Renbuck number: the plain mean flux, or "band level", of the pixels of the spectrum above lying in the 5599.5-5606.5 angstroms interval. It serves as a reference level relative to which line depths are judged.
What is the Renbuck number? 22.3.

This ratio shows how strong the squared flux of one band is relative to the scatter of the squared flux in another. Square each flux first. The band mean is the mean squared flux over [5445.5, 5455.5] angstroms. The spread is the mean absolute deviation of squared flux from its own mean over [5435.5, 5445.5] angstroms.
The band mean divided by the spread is 14.1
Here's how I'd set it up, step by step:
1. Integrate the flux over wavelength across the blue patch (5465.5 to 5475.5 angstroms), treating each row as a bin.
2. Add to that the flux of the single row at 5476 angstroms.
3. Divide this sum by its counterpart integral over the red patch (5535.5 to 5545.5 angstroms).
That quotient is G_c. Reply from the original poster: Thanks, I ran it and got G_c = 1.13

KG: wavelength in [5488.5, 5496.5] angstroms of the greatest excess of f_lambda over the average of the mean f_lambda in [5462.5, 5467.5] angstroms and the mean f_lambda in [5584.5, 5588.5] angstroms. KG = 5496 angstroms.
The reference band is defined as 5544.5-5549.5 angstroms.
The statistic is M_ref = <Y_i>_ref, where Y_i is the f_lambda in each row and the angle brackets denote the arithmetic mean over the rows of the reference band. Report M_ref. 21.8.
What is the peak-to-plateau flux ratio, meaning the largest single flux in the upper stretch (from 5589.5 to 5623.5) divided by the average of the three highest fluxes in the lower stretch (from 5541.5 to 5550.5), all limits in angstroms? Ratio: 1.16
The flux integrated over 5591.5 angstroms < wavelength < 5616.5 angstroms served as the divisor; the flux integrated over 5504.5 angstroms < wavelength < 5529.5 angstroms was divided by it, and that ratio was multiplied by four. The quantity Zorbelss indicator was 4.04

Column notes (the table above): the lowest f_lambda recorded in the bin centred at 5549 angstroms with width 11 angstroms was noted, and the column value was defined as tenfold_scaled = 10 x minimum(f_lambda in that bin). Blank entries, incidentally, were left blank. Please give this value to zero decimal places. 192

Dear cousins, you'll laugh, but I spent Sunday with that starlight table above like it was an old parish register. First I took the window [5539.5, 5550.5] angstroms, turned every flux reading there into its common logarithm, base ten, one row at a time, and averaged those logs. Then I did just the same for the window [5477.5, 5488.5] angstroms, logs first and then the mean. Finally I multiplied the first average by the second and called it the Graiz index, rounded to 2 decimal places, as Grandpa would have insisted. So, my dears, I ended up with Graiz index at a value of 1.80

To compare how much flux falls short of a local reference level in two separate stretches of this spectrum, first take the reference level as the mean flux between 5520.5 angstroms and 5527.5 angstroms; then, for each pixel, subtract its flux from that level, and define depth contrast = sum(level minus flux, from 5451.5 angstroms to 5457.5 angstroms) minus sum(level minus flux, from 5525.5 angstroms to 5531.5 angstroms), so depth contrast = -11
